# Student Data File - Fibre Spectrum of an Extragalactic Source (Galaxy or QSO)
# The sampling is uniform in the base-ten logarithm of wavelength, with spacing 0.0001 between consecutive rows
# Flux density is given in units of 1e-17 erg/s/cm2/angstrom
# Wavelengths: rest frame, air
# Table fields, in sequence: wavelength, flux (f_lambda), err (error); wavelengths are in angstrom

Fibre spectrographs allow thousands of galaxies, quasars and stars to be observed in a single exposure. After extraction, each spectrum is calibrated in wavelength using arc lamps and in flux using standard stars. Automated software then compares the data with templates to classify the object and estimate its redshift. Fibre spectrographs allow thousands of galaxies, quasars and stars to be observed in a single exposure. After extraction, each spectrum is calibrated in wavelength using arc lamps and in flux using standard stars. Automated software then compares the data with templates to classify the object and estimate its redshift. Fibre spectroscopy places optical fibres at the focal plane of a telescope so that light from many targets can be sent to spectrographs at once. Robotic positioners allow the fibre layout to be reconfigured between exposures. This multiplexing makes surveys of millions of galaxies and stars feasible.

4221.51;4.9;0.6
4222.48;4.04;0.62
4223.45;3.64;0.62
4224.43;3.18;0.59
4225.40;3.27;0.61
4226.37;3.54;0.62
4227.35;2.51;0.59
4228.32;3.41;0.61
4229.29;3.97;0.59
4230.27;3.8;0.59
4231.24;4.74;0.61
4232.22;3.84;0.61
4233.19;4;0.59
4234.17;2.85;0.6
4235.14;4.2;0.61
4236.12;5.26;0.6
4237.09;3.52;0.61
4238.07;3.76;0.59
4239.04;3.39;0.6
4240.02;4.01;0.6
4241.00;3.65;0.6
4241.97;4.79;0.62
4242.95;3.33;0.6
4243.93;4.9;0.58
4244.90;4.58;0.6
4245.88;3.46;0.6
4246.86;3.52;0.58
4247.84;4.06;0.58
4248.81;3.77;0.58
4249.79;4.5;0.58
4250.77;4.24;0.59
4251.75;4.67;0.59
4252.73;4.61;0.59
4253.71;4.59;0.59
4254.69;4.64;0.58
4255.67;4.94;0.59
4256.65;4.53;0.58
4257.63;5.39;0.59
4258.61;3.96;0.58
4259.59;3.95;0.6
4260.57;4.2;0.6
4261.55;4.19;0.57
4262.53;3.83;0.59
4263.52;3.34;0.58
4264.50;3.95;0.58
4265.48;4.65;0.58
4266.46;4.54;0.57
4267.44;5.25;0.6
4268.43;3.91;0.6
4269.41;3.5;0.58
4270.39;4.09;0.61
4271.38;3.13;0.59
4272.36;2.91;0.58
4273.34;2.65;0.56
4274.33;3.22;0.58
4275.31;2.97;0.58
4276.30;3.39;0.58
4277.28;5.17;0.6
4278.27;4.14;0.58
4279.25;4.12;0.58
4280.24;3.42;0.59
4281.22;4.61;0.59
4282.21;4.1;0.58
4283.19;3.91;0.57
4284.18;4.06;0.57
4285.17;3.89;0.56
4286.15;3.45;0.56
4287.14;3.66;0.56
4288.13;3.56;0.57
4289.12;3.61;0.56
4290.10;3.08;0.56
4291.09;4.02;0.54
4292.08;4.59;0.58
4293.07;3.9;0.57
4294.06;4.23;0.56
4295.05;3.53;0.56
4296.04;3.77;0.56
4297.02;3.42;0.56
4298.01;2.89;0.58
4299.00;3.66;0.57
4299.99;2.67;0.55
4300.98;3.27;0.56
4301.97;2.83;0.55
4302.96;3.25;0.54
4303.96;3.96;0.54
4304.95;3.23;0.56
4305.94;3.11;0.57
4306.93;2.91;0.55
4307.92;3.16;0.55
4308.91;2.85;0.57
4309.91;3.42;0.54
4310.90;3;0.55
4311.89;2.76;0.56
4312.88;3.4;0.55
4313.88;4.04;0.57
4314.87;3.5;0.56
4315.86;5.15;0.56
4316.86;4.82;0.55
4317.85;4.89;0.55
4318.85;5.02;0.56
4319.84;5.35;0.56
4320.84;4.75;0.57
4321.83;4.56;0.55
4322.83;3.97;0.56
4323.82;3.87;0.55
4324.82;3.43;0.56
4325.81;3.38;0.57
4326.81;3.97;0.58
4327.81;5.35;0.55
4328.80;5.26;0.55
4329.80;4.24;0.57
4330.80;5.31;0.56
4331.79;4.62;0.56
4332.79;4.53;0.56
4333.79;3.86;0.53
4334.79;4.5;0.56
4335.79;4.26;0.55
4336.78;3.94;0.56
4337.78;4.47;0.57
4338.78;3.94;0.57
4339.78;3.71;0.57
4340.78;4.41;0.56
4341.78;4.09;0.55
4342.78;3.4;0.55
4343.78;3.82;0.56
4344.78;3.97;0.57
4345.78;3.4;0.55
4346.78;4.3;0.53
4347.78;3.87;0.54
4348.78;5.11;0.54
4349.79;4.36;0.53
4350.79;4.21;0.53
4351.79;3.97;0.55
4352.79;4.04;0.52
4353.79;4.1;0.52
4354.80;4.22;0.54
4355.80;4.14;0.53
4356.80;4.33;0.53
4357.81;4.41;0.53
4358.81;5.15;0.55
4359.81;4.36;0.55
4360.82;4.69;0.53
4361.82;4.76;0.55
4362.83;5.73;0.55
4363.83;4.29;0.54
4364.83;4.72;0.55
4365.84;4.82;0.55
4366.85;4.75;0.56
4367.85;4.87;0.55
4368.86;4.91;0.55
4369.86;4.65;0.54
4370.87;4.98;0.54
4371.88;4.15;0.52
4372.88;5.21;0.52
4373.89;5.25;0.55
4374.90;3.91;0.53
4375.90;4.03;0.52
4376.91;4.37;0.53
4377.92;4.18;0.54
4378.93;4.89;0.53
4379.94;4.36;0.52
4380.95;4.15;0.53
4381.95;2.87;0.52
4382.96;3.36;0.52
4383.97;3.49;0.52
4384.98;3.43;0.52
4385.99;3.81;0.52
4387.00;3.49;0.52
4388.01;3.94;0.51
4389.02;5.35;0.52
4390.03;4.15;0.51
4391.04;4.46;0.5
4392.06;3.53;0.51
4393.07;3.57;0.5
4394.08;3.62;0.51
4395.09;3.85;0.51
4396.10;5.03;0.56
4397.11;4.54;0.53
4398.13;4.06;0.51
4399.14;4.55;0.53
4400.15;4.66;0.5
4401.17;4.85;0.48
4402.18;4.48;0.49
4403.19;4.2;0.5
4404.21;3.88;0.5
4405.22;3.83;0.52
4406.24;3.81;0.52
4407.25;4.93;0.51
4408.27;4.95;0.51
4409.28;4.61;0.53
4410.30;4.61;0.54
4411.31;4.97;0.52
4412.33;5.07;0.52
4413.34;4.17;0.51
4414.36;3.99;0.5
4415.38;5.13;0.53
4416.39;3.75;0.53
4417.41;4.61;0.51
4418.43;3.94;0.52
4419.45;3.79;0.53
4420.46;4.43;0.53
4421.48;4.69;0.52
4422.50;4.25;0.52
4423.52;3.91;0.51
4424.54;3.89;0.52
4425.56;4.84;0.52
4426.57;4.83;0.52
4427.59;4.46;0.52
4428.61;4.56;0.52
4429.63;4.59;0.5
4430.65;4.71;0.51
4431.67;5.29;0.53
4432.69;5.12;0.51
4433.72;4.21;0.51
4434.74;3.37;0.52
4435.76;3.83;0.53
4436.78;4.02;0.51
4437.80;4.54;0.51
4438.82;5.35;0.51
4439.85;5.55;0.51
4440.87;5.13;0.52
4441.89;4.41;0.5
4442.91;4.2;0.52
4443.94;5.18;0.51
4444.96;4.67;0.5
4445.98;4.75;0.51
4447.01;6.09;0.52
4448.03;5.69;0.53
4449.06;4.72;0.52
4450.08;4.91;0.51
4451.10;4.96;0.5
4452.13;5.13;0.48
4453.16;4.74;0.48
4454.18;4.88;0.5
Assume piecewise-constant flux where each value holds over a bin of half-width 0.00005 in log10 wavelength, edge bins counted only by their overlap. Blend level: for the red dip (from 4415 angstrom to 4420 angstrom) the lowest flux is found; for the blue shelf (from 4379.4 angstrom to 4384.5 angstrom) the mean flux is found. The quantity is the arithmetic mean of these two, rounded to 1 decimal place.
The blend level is 3.7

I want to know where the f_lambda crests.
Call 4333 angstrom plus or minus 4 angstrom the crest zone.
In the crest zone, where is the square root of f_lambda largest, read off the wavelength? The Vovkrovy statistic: 4330.80 angstrom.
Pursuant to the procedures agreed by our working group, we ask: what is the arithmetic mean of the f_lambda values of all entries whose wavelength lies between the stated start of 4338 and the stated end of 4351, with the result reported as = 4.0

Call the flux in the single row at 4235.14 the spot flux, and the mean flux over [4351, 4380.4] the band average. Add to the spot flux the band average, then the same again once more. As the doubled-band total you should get 13.3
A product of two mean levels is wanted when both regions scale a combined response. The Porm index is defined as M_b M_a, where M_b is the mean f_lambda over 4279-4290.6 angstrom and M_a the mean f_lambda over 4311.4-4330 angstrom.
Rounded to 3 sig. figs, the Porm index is 16.3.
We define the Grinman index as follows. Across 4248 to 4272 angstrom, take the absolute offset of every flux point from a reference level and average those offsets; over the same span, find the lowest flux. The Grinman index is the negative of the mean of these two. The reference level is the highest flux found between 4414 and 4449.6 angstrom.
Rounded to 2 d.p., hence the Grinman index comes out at -2.48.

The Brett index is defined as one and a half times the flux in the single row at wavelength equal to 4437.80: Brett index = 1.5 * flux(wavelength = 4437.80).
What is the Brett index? 6.8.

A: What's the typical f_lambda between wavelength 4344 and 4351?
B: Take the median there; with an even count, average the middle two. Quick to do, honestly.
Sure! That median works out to 4.2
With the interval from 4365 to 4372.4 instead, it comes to 4.8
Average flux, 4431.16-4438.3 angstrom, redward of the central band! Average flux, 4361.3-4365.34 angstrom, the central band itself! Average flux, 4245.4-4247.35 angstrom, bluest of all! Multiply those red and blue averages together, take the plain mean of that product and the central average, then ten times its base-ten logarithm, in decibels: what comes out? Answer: 10.0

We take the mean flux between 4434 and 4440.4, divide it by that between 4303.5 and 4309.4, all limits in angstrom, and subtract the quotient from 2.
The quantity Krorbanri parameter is 0.61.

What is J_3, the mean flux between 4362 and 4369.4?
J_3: 4.87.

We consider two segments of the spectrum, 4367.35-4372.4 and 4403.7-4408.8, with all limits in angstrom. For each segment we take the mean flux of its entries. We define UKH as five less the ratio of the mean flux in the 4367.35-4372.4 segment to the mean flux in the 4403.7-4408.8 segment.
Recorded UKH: 3.90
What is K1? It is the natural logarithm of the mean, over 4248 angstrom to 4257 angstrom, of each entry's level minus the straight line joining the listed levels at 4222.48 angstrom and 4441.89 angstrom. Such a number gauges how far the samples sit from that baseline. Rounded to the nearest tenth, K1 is -0.9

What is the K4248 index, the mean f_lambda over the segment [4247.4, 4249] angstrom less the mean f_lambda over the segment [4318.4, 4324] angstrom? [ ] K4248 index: -0.67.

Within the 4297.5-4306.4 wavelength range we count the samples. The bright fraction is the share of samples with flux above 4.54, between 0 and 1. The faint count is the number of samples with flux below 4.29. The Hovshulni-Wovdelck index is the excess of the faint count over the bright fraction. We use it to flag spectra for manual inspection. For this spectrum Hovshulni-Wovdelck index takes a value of 9.0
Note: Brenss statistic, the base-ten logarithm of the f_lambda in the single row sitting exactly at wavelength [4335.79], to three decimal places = 0.629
